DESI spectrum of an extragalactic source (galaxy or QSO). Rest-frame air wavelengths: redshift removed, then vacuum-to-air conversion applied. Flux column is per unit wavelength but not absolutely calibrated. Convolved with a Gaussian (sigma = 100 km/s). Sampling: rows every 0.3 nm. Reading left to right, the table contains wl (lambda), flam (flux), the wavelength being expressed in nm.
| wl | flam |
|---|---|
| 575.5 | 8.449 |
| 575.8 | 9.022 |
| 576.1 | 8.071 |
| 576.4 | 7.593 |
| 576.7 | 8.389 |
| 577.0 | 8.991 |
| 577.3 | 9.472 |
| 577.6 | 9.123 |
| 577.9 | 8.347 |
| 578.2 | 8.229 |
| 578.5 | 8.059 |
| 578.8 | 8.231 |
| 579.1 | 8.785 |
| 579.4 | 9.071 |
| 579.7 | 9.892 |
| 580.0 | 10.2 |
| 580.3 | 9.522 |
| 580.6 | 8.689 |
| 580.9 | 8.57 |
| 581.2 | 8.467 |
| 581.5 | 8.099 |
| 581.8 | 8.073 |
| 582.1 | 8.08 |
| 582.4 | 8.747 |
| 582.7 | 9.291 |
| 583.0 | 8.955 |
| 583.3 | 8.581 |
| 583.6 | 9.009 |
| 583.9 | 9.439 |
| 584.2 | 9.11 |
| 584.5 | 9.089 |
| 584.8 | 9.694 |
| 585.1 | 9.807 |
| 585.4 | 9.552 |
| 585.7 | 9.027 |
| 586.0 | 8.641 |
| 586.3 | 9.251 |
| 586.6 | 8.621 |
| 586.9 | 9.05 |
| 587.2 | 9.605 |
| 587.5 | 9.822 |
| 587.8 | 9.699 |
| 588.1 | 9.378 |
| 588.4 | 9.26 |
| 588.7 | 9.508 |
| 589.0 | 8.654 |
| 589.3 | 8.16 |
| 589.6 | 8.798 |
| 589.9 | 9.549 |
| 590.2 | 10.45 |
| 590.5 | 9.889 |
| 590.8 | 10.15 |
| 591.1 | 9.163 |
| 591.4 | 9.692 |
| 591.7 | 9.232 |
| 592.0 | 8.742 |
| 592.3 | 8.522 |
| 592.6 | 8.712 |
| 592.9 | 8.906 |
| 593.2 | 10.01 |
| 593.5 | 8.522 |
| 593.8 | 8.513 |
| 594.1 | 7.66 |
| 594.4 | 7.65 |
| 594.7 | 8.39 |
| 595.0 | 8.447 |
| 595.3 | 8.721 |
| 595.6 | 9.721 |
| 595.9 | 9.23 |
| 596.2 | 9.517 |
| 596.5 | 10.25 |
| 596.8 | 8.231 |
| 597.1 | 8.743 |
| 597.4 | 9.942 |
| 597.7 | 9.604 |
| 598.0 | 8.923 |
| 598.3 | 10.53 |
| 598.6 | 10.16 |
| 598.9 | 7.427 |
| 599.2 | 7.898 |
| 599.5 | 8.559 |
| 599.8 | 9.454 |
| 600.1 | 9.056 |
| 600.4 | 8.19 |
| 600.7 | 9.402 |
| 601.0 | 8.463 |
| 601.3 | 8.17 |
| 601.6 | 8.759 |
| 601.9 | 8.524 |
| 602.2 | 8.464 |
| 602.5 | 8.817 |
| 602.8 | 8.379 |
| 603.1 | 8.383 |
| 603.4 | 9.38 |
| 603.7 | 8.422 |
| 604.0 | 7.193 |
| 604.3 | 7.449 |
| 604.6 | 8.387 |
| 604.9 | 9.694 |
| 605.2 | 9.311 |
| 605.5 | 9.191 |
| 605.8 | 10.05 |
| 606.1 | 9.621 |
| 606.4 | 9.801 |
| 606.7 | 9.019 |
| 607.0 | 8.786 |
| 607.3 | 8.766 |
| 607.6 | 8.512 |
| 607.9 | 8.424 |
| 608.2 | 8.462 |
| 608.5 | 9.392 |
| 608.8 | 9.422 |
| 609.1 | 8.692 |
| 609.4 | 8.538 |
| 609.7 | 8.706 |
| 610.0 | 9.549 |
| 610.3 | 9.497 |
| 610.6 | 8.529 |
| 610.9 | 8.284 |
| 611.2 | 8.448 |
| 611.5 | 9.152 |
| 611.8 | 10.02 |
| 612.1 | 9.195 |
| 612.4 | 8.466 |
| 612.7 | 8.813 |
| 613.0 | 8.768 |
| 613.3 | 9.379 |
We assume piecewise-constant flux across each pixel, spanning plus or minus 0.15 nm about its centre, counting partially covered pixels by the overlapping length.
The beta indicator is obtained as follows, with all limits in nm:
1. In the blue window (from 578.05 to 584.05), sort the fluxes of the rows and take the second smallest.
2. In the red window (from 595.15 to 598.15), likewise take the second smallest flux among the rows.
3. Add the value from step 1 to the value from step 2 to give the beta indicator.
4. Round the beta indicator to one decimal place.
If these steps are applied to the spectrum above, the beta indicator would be 16.8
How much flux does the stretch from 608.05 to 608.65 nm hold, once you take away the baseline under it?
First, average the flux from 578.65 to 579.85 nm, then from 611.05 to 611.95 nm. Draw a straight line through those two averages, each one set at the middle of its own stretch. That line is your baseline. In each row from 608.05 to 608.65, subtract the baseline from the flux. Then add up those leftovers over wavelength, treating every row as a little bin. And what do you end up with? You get -0.16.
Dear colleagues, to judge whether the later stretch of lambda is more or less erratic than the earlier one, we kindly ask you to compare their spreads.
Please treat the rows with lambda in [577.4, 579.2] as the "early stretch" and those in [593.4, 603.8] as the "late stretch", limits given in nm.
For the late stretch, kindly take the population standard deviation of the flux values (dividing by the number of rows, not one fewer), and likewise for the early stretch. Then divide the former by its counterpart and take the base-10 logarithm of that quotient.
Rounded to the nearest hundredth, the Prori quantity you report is 0.30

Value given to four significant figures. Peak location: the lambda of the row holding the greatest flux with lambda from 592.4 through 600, 598.3 nm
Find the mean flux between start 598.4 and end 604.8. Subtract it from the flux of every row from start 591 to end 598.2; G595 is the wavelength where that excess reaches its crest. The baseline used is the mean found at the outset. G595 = 596.5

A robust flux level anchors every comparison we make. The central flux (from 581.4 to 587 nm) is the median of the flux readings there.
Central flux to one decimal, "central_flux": 9.0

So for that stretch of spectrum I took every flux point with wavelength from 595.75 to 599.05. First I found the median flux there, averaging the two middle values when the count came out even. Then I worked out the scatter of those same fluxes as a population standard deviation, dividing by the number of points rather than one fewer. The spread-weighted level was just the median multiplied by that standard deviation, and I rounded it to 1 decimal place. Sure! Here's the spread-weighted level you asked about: 8.5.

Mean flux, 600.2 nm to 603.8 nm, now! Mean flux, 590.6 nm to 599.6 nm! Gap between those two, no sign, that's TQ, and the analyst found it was 0.38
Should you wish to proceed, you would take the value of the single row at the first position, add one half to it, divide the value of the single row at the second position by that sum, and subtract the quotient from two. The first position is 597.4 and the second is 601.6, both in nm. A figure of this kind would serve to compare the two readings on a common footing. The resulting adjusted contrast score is 1.16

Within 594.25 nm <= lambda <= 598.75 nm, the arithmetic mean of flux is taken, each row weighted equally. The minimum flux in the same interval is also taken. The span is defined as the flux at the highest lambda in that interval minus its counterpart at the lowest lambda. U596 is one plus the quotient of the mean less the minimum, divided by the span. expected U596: 1.6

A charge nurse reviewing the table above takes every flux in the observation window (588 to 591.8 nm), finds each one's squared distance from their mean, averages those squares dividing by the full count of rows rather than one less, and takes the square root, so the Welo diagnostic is 0.59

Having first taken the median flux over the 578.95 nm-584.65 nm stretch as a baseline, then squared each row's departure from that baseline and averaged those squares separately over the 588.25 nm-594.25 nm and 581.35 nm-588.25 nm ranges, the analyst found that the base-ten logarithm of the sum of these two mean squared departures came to -0.10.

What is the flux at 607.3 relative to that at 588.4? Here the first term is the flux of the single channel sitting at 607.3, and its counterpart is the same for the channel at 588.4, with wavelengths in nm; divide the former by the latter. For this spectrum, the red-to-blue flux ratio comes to 0.95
